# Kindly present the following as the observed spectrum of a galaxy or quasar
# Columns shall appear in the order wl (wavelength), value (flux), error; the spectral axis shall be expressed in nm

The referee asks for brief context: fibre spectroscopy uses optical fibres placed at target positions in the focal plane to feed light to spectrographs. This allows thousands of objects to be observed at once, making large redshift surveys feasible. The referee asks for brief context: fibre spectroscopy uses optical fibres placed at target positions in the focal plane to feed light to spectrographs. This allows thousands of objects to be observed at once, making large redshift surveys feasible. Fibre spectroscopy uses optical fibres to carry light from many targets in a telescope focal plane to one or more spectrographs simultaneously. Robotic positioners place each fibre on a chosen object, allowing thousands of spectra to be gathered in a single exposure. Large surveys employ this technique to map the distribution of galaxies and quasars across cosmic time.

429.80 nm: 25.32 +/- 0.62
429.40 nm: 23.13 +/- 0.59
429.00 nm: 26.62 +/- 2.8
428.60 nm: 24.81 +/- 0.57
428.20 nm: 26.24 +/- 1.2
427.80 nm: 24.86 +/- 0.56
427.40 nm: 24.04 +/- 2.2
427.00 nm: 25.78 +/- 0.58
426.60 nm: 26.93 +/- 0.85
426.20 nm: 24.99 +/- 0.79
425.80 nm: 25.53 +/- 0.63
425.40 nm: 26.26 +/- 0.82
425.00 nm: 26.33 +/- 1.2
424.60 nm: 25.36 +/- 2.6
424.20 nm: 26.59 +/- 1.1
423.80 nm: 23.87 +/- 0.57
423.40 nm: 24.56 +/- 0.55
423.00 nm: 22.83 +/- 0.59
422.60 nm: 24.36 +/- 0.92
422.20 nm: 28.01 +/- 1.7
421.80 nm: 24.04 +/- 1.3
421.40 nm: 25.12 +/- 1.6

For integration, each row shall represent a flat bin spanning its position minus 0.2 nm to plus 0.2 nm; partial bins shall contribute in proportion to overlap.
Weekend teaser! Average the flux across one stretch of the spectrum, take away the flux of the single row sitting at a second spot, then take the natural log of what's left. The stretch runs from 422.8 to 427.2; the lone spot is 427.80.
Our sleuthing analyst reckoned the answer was -0.7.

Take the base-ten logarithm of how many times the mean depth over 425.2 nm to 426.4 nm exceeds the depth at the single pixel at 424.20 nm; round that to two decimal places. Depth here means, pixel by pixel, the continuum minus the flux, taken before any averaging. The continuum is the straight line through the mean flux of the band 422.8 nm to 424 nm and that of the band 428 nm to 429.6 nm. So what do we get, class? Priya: -0.34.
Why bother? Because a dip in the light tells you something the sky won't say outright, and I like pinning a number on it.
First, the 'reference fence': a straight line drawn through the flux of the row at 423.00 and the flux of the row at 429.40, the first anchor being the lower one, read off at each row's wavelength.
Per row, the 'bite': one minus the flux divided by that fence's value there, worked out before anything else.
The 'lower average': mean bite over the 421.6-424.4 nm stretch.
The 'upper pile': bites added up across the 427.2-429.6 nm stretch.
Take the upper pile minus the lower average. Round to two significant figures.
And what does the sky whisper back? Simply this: -0.39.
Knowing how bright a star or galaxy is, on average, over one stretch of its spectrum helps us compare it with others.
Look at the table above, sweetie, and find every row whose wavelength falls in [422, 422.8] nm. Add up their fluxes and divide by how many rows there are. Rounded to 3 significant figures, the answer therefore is 26.2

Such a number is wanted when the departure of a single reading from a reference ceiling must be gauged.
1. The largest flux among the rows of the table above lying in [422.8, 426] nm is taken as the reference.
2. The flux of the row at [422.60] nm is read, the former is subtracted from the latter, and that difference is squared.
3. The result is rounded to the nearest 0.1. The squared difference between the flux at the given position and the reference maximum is 5.0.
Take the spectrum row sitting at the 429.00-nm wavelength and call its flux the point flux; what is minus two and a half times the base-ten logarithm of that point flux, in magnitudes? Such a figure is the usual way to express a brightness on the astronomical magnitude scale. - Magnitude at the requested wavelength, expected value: -3.56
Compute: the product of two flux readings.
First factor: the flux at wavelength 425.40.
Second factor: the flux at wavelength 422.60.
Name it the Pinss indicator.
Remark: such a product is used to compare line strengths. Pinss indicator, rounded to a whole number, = 640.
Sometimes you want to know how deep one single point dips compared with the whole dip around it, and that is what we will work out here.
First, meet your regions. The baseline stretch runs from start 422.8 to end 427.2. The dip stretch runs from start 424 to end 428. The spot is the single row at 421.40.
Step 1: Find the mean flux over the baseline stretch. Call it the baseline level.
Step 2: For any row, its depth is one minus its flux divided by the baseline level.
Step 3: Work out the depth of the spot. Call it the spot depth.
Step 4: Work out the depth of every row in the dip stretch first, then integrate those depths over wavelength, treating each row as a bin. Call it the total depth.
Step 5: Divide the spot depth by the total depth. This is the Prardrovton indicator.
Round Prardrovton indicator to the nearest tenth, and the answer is -0.2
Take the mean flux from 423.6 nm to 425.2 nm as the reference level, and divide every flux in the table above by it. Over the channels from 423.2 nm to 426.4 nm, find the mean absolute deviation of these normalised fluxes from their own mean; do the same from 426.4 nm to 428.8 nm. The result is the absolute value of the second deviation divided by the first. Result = 1.18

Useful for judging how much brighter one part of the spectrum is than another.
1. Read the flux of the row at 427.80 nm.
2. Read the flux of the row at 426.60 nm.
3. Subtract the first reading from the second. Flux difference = 2.1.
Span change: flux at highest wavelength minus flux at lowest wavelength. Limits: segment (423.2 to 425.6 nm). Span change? 1.7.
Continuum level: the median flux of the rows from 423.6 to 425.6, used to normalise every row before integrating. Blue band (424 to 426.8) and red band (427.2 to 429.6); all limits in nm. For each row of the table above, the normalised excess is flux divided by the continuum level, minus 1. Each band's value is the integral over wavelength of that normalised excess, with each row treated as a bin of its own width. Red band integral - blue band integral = -0.092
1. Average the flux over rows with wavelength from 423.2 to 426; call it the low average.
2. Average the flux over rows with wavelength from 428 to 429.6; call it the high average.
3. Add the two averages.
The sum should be 50.7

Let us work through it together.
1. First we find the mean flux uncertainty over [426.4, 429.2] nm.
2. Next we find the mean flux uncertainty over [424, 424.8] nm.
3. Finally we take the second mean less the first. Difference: 0.60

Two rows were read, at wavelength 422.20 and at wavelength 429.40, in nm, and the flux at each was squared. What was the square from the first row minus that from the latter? 250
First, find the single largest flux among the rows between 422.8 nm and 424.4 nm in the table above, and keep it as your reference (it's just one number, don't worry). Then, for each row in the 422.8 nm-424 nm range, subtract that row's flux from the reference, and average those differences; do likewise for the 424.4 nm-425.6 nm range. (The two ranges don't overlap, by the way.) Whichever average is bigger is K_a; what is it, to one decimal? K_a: 2.8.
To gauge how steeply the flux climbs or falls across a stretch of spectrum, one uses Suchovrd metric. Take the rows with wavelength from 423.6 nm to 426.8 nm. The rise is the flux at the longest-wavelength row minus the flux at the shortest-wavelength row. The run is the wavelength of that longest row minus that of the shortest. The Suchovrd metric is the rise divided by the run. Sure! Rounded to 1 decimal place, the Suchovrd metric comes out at 1.1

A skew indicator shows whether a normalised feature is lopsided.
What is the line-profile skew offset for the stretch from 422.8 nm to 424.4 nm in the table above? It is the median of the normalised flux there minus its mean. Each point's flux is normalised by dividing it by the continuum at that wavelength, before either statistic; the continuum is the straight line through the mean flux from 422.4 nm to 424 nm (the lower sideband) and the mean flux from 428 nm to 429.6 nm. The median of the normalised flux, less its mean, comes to -0.010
